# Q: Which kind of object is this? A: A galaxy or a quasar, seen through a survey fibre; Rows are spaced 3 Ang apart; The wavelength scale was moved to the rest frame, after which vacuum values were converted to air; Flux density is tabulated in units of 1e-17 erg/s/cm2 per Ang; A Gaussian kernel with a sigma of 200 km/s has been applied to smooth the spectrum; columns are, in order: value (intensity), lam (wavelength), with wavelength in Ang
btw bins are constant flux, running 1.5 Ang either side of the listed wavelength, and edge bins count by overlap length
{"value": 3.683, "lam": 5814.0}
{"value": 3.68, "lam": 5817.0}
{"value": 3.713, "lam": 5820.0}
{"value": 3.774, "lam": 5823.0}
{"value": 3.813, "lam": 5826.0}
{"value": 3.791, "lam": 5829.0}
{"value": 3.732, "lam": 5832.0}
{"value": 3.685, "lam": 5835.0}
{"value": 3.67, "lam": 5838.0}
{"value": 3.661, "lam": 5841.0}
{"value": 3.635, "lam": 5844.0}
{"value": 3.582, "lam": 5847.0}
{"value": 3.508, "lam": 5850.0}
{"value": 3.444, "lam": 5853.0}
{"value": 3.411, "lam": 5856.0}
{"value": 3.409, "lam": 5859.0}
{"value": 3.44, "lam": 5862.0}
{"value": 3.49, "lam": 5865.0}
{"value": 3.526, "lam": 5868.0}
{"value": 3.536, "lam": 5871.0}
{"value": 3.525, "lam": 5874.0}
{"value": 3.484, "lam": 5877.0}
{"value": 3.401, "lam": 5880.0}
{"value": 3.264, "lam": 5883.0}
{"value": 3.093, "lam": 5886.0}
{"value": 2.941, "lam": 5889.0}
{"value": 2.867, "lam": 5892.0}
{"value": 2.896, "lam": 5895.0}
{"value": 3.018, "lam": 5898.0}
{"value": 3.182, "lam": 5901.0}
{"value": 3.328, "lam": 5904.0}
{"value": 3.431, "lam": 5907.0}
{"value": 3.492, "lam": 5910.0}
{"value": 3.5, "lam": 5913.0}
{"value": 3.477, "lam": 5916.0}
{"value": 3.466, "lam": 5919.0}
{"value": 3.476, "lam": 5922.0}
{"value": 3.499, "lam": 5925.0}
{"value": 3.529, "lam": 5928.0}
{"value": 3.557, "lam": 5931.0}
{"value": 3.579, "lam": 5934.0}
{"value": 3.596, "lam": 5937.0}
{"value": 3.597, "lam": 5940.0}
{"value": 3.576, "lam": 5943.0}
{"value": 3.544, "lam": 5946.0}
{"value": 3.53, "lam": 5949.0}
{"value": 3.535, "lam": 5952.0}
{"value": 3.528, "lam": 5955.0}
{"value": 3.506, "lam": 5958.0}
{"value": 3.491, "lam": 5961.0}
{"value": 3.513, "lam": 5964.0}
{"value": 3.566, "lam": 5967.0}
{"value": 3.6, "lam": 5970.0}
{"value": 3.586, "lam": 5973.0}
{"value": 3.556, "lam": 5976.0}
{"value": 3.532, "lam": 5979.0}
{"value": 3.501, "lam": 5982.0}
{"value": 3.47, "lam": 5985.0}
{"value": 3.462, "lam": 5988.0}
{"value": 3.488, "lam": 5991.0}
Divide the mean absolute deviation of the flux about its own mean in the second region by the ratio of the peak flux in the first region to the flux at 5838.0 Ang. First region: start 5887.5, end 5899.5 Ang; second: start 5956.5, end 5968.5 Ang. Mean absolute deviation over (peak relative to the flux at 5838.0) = 0.029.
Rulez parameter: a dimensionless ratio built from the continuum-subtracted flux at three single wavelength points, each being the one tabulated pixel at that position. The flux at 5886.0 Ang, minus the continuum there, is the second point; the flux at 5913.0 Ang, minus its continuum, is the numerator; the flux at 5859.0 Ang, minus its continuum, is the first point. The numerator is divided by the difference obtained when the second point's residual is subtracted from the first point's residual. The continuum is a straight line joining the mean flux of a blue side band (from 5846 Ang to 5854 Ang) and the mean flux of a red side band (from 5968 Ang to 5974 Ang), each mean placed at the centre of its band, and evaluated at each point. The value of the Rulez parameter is -0.16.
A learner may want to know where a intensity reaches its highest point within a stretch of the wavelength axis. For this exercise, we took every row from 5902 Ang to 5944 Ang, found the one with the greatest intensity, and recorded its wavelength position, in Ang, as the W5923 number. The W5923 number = 5940.0 Ang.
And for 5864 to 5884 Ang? 5871.0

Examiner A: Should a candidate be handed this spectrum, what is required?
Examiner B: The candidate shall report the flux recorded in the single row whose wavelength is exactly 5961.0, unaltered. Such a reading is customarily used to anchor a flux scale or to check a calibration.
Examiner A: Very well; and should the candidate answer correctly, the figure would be 3.491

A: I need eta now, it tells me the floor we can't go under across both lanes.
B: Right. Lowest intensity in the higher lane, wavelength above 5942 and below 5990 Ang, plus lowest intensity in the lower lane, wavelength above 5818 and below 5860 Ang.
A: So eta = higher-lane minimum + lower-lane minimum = 6.87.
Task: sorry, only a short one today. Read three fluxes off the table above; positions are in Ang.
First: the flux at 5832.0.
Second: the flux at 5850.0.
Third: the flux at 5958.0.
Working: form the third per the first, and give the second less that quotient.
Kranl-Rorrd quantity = 2.57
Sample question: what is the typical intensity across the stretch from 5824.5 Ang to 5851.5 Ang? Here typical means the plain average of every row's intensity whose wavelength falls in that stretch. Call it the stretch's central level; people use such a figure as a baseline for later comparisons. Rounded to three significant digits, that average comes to 3.68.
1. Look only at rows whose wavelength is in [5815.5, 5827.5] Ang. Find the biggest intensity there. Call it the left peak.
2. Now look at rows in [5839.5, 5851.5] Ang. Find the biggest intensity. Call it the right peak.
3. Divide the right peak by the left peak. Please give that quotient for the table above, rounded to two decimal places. 0.96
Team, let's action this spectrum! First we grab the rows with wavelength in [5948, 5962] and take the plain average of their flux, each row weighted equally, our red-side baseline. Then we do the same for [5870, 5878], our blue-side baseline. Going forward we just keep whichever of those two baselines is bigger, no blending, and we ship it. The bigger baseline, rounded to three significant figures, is 3.52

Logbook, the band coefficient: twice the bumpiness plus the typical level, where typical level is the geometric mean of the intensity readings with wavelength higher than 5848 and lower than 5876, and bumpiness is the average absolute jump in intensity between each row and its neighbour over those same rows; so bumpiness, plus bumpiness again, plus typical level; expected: 3.54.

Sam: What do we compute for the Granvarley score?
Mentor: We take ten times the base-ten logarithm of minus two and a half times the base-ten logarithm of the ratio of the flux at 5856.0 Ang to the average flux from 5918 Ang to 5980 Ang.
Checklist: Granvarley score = -13.9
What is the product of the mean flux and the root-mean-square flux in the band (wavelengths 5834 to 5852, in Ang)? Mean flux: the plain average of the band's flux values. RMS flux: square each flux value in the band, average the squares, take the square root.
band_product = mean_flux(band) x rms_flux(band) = 13.1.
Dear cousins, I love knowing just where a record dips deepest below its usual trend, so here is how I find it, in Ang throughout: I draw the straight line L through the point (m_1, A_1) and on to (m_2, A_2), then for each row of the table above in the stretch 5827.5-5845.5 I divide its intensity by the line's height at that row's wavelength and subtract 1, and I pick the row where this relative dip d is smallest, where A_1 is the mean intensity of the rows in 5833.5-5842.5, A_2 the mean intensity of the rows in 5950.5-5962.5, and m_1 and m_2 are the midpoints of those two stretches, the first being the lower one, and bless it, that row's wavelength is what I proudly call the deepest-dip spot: 5844.0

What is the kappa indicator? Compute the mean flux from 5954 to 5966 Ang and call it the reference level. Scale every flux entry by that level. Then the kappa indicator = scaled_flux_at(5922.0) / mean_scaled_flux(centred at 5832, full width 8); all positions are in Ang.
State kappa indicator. 0.93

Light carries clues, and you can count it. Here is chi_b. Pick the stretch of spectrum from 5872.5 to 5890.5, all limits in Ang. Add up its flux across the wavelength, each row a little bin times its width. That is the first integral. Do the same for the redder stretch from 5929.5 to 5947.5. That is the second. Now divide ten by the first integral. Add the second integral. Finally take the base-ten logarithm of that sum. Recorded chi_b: 1.81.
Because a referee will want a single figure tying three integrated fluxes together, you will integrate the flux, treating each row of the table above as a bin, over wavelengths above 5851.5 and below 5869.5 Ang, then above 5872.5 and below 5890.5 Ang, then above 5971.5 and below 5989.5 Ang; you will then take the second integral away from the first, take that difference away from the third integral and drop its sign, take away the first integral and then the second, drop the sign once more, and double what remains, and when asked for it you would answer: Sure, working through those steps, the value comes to 122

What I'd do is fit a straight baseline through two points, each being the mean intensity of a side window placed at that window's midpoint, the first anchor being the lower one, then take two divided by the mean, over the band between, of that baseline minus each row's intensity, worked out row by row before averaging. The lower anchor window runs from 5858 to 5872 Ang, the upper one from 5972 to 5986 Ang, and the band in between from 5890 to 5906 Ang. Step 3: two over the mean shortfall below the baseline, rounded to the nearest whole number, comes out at 5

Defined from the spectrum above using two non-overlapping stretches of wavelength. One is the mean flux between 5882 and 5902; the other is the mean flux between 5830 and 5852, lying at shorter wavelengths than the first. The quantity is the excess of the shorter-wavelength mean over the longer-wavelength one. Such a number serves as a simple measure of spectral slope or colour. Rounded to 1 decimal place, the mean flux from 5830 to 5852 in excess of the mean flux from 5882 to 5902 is 0.6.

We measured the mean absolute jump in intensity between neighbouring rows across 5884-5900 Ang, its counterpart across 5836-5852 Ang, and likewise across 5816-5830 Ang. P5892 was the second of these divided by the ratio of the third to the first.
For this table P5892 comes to 0.10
